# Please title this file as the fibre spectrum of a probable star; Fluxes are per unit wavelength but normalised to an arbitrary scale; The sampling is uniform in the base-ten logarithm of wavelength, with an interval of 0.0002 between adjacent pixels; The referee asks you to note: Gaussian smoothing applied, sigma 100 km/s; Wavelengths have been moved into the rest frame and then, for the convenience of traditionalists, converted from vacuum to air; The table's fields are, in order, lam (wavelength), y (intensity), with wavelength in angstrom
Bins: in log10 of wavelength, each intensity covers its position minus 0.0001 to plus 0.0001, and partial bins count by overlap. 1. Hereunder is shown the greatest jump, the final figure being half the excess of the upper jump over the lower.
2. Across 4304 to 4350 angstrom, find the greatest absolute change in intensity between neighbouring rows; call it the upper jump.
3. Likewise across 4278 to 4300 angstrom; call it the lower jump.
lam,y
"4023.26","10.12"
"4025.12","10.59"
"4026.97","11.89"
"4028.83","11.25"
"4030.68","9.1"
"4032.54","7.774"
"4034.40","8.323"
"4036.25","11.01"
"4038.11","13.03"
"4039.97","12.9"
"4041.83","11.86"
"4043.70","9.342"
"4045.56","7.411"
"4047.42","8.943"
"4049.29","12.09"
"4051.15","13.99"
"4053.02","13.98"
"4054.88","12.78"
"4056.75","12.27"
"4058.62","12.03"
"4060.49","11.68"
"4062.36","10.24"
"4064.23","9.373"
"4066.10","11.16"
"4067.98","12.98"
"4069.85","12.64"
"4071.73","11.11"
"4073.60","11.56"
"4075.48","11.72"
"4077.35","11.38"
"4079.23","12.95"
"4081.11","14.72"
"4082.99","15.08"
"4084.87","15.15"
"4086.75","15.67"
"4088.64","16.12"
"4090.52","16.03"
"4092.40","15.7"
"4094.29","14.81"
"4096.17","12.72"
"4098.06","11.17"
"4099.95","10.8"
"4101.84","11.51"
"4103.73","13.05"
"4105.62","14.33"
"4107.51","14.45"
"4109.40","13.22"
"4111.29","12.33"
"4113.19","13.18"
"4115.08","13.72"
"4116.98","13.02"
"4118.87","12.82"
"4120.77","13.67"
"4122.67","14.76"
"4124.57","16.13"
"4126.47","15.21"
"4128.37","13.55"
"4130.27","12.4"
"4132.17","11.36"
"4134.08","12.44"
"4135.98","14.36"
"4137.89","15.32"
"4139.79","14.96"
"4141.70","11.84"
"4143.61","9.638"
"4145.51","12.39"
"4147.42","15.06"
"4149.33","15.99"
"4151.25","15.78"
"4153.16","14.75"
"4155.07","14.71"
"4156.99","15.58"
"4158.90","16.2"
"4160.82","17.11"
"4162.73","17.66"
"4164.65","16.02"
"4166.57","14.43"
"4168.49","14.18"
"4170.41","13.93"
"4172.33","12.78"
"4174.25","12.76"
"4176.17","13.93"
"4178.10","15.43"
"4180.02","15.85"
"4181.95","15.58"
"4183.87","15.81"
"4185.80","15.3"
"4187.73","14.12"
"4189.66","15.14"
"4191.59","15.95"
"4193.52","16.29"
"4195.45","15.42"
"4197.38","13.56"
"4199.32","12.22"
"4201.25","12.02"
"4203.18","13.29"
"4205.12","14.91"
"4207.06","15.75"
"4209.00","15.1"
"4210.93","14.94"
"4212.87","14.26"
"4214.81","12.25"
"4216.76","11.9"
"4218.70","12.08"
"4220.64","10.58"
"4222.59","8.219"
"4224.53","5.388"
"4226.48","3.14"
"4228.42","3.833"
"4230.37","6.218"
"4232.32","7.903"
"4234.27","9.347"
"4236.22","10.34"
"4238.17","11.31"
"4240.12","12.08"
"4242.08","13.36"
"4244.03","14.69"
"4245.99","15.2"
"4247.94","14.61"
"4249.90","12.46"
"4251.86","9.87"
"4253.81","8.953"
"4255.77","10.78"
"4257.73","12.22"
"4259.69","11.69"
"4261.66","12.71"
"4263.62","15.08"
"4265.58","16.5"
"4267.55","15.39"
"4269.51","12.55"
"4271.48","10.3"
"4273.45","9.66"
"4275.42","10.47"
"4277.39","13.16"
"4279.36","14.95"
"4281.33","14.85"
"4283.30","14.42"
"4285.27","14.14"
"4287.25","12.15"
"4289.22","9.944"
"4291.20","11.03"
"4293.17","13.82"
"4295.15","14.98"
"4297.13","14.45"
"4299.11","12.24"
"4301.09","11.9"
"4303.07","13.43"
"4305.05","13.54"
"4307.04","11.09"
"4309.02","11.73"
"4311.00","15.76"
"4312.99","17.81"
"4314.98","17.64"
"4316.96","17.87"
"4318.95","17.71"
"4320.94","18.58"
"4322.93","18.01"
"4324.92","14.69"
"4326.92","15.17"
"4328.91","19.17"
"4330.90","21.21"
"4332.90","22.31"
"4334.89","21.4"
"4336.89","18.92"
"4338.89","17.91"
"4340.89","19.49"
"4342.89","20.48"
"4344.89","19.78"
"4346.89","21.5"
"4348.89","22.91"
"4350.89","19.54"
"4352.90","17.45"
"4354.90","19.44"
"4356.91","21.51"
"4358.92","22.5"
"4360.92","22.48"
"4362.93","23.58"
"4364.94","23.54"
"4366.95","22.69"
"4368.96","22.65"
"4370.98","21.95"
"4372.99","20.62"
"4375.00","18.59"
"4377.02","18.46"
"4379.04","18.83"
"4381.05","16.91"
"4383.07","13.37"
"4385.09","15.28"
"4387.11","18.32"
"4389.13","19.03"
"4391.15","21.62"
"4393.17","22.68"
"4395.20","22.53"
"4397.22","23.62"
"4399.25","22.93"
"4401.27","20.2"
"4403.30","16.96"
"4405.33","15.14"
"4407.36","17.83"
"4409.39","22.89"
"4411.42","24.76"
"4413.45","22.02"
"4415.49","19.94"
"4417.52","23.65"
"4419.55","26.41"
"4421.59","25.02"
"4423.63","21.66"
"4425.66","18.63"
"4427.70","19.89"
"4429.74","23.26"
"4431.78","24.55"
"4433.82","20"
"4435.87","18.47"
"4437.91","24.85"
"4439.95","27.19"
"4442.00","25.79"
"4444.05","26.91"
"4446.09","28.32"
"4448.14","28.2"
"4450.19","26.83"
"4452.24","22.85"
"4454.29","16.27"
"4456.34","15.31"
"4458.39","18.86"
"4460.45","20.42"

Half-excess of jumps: 0.62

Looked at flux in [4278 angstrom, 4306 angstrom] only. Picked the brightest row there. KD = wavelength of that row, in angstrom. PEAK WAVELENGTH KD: 4295.15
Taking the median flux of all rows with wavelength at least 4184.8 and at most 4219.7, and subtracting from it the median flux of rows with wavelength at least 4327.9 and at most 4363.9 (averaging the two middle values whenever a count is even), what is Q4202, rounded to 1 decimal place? -6.3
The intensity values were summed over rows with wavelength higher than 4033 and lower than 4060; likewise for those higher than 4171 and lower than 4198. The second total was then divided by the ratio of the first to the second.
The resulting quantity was 270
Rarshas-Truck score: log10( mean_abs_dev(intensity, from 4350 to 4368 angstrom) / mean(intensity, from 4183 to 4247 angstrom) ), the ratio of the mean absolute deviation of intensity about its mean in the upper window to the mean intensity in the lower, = -0.85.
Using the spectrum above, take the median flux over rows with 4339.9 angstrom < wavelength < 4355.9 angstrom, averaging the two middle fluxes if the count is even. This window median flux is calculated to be 20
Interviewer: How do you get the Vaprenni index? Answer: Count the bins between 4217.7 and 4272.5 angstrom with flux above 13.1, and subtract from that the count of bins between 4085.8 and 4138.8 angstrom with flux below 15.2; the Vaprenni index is -14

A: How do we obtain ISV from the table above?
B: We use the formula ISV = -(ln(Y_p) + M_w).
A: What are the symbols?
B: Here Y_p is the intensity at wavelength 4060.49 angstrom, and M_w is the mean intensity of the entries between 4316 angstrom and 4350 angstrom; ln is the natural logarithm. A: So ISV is -21.7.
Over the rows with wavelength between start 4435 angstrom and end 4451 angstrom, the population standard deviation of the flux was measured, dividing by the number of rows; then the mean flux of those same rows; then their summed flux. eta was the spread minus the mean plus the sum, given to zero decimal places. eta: 184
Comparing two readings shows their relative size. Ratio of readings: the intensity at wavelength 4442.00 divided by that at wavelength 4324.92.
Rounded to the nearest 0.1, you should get 1.8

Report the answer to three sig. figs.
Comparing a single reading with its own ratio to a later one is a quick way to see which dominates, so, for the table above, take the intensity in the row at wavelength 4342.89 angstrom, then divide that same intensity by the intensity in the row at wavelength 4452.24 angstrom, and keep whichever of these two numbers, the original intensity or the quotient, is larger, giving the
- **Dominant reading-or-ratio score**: 20.5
